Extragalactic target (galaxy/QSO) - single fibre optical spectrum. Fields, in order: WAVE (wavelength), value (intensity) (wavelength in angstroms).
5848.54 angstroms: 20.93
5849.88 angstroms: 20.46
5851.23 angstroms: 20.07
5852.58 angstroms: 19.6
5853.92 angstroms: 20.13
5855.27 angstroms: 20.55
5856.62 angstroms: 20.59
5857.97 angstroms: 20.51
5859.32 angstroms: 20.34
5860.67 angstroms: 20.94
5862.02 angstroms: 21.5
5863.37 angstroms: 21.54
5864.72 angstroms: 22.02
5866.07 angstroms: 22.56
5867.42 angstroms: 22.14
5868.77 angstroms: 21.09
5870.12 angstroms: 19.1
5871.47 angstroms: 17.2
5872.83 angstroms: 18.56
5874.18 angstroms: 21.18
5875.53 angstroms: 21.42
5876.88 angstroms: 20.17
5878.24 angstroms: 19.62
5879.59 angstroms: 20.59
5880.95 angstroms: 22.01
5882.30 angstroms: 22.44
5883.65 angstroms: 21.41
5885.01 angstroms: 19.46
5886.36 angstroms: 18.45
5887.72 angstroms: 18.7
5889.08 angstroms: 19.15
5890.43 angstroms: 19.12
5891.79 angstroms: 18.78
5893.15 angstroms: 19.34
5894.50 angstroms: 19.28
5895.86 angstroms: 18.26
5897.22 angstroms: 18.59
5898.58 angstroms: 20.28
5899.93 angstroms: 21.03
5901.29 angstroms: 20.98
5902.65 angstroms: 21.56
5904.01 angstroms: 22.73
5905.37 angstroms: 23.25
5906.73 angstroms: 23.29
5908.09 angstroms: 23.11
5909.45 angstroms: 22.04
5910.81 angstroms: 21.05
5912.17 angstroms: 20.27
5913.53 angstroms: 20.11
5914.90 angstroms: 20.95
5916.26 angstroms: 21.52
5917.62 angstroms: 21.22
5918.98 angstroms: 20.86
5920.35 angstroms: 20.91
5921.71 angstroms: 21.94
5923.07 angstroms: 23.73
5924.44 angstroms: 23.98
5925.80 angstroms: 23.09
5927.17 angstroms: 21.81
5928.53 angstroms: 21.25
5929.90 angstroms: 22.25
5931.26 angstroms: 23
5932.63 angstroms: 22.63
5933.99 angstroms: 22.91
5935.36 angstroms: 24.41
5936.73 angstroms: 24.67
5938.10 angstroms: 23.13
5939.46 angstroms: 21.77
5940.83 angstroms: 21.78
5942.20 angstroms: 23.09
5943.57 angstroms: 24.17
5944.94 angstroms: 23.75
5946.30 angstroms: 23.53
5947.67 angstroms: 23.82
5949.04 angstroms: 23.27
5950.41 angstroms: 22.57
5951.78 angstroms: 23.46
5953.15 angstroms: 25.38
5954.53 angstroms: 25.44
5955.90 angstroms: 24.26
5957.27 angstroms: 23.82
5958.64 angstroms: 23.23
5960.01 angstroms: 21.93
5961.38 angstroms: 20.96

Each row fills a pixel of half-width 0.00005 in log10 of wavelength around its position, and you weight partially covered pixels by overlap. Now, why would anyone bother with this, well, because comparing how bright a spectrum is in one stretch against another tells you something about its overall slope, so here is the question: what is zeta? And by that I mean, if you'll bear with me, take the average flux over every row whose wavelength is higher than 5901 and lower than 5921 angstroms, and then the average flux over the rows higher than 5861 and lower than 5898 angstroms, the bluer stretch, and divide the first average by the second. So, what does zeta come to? 1.07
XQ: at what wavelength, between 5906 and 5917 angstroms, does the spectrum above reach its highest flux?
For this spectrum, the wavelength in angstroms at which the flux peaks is 5906.73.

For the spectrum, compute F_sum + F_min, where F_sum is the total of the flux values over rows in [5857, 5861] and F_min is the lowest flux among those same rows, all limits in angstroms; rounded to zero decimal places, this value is 82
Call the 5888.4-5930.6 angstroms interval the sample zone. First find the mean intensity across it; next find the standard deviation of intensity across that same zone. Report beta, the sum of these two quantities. 22.7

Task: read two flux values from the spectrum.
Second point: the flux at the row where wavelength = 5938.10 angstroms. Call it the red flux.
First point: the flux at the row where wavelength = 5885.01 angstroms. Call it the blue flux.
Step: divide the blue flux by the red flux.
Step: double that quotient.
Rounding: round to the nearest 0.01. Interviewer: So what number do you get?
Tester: 1.68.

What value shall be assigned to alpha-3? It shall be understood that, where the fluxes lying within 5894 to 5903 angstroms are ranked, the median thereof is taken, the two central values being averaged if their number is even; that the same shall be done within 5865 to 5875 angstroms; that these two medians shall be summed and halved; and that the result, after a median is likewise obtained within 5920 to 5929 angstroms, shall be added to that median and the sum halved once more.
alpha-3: 21.3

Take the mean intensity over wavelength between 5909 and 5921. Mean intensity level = 21.0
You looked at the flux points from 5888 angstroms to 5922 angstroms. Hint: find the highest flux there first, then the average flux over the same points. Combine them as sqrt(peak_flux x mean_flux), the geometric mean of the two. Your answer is 22.0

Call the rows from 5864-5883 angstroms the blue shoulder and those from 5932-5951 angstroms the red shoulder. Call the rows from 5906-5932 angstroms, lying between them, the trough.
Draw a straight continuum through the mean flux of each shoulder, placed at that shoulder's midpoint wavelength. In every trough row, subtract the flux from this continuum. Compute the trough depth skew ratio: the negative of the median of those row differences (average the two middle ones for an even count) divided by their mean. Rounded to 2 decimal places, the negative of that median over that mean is -1.59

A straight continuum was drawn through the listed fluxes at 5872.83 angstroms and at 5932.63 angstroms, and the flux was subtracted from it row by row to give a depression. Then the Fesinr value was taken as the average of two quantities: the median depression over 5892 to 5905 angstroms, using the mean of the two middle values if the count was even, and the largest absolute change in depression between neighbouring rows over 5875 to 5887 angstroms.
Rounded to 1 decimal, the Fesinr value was 1.0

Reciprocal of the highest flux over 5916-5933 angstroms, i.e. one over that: 0.042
